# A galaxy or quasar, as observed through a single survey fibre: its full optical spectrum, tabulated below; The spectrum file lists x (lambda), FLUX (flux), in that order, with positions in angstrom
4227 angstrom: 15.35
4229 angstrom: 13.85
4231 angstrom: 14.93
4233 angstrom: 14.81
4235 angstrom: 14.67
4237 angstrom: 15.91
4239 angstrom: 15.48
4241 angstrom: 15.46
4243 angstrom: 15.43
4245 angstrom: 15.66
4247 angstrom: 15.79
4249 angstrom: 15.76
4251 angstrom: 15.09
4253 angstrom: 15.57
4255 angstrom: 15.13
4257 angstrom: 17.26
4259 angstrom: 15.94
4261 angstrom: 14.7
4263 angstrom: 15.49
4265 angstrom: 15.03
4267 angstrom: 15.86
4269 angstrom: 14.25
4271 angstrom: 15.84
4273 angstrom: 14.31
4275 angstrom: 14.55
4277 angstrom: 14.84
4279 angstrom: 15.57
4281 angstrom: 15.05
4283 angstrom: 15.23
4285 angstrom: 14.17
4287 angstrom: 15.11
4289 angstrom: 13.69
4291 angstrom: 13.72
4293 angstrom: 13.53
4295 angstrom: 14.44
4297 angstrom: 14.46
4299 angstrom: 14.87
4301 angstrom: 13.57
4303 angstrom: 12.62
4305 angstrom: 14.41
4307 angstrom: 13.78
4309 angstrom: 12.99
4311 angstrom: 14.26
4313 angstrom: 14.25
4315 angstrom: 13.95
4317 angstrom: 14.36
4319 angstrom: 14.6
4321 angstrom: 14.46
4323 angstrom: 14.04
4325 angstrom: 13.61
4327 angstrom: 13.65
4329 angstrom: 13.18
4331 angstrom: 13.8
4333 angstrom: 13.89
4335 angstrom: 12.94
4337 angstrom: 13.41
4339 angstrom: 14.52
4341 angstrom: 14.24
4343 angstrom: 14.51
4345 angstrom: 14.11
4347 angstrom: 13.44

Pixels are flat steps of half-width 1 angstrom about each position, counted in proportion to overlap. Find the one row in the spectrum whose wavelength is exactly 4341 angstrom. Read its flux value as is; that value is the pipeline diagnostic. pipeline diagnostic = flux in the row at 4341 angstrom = 14.24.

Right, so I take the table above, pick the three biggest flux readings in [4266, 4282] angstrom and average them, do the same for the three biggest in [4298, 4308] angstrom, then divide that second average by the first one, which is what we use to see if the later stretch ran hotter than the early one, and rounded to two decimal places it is 0.91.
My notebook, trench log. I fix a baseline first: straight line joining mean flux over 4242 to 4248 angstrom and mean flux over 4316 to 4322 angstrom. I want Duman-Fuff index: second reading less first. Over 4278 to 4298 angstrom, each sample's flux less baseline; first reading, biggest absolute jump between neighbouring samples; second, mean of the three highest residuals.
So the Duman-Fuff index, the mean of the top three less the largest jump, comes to -1.12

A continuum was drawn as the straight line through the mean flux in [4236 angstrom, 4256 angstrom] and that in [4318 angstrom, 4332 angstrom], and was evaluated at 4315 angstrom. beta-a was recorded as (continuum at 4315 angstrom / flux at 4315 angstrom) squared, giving 1.02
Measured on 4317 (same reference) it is 0.96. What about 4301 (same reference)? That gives 1.13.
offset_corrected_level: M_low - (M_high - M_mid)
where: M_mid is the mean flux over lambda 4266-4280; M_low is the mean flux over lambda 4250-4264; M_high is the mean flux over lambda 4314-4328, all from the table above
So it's 16.5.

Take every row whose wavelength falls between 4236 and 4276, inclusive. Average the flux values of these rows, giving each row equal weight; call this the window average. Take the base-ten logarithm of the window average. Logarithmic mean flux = 1.19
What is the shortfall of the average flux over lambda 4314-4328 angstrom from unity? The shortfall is -13.1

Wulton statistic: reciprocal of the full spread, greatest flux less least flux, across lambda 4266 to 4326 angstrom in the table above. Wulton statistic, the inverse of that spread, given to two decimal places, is 0.31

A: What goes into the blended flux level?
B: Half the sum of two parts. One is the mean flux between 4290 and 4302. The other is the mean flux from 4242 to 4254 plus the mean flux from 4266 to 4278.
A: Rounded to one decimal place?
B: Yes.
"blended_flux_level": 22.3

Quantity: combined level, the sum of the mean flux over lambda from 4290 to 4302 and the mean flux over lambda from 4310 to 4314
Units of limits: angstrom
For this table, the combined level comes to 28.4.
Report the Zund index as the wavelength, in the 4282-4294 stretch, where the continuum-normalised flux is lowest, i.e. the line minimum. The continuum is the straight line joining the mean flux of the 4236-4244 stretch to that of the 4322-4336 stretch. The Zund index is 4293 angstrom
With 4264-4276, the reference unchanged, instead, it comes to 4269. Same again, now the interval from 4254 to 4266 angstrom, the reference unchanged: 4261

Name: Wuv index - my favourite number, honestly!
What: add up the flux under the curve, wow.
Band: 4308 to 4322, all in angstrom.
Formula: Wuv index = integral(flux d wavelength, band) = 198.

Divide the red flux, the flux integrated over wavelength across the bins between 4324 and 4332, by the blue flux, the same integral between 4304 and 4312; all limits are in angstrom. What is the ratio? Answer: 0.98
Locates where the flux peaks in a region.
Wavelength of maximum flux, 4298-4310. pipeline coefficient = 4299 angstrom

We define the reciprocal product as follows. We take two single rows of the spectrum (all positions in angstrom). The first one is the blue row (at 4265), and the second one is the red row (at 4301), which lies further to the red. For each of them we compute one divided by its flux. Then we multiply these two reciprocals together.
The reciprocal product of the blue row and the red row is 0.0049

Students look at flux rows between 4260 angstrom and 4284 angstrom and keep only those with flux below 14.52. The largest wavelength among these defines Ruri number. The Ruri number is 4273 angstrom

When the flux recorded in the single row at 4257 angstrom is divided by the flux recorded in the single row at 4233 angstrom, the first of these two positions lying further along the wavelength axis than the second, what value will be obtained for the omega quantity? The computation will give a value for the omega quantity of 1.165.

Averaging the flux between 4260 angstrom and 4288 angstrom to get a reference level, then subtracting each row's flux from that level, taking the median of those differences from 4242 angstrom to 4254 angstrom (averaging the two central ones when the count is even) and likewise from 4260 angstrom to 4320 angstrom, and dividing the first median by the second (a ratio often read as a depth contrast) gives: -1.1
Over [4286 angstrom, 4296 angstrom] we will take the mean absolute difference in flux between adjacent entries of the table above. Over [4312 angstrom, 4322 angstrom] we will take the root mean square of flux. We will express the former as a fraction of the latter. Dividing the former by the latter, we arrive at 0.04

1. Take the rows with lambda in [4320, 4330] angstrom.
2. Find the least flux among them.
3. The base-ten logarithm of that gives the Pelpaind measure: 1.12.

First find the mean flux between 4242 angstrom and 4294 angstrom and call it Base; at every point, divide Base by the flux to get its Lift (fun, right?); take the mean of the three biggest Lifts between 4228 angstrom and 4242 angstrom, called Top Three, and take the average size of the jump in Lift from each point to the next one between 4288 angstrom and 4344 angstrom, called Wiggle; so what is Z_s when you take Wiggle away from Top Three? 1.00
